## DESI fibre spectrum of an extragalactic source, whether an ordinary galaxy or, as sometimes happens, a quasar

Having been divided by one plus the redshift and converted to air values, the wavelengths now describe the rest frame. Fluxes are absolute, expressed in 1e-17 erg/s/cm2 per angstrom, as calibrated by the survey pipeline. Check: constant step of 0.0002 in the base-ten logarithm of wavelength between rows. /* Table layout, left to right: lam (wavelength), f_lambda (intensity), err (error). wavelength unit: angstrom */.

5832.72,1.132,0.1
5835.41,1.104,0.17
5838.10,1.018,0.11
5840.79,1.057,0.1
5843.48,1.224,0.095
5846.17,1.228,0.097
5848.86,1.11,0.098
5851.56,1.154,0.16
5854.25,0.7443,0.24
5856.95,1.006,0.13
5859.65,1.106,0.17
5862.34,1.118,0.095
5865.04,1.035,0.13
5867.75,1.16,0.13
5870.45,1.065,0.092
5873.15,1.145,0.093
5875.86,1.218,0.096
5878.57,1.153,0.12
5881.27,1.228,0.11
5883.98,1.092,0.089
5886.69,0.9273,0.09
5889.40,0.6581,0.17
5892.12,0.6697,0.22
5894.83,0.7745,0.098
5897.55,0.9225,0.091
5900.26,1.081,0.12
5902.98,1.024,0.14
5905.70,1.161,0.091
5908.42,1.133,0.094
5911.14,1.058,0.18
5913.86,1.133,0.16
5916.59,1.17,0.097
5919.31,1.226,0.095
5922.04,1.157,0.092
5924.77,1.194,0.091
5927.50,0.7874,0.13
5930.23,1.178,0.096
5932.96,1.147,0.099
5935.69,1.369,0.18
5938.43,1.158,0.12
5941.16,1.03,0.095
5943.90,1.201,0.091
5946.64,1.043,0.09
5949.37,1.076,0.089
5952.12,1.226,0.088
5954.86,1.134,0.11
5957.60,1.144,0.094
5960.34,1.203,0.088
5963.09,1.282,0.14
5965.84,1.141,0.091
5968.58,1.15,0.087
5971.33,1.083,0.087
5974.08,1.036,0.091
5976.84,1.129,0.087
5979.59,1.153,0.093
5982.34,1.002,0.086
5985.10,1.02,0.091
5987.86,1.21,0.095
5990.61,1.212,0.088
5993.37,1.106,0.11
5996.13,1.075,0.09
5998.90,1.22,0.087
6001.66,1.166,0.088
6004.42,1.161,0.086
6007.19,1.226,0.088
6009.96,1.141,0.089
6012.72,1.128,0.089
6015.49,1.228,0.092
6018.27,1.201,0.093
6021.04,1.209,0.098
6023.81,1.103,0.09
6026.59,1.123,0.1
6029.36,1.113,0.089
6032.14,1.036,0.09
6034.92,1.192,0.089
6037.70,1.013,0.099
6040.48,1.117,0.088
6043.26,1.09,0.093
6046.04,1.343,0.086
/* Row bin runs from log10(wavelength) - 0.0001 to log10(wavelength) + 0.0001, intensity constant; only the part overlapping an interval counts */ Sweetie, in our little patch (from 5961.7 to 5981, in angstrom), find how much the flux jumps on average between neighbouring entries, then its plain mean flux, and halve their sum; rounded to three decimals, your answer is 0.601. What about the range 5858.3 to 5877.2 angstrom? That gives 0.600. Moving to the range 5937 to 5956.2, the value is 0.623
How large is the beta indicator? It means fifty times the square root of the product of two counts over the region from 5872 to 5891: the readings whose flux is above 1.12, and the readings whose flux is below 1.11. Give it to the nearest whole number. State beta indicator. 173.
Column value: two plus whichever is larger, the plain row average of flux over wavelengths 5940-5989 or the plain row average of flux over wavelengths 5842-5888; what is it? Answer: 3.126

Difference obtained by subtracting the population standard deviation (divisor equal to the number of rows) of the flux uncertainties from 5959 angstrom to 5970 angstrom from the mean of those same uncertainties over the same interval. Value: 0.0792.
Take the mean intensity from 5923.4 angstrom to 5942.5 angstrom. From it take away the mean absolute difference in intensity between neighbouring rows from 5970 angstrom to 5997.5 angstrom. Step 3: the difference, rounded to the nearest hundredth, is 1.05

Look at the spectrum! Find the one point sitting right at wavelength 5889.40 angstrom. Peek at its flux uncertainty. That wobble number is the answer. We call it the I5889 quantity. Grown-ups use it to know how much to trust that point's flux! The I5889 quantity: 0.170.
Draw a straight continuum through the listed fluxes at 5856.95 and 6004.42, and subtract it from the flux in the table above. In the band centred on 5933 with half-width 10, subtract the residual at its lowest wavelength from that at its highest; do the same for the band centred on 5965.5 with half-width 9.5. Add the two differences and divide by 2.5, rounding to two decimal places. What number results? -0.12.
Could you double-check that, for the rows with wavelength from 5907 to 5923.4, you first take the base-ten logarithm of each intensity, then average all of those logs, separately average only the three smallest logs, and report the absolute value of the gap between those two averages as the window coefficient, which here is 0.01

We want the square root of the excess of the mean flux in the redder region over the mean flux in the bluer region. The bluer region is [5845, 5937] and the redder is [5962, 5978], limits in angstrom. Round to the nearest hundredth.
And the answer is 0.26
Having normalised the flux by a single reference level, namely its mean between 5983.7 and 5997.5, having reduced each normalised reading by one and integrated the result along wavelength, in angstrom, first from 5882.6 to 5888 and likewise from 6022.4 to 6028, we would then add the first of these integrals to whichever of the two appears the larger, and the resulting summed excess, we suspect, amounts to -0.6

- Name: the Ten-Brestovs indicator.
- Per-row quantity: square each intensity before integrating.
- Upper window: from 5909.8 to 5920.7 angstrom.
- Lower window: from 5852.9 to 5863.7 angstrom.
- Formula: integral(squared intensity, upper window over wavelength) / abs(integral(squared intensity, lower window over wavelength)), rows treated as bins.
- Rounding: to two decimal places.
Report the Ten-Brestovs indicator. 1.32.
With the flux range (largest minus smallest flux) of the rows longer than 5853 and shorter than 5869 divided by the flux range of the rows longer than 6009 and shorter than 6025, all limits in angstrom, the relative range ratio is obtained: 3.3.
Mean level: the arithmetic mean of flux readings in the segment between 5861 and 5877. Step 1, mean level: 1.12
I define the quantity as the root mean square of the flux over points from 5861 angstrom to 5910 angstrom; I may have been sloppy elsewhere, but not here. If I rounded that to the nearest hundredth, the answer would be 1.05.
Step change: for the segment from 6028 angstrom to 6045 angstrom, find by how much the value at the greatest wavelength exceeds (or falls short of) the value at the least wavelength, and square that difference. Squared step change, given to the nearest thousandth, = 0.001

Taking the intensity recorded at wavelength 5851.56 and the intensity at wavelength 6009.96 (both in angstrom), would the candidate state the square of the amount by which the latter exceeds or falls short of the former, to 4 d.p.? 0.0002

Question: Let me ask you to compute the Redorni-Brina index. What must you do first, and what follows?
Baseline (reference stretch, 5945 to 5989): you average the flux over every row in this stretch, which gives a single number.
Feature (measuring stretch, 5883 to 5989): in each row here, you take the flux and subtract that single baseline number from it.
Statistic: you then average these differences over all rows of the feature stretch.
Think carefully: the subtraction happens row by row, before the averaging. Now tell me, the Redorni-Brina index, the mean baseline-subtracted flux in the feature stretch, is -0.043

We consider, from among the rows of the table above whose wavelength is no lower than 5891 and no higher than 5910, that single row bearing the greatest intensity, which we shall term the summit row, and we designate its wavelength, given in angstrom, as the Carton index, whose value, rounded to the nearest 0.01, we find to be 5905.70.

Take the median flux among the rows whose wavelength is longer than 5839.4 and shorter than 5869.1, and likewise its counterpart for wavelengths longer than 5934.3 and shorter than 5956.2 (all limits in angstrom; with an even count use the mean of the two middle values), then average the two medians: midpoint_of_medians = 1.13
